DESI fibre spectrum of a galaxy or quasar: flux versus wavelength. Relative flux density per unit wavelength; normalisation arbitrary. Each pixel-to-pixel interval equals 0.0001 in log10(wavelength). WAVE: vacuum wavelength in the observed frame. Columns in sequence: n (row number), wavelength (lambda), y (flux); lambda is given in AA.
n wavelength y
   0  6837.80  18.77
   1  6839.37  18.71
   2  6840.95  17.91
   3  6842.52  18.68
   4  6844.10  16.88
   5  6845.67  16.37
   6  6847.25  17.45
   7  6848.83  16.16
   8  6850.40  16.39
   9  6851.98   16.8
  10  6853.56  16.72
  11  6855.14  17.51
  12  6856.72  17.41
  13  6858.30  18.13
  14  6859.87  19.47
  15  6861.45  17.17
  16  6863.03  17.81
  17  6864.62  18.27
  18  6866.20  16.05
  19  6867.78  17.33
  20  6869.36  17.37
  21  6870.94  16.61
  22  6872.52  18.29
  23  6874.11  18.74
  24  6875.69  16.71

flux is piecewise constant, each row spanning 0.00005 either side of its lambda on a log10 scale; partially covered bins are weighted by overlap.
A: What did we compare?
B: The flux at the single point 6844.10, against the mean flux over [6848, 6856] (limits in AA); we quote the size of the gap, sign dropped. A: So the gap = 0.16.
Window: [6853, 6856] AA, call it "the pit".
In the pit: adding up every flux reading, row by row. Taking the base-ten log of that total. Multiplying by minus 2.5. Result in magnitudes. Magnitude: -3.84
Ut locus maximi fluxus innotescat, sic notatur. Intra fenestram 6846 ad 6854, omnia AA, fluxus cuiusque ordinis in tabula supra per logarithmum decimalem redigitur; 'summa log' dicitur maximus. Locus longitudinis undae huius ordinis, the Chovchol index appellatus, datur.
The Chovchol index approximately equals 6847.25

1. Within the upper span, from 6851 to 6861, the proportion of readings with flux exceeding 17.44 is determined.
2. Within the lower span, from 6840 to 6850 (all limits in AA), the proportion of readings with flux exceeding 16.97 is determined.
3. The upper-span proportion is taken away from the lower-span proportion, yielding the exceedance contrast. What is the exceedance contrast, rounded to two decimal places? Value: 0.00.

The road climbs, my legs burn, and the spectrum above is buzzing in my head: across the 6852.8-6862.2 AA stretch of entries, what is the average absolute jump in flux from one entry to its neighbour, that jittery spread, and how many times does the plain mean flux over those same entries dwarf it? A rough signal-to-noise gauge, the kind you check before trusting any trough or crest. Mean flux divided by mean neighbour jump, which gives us 16.9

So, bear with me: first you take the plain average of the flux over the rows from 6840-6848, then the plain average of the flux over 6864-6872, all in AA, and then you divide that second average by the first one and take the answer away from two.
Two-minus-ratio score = 1.02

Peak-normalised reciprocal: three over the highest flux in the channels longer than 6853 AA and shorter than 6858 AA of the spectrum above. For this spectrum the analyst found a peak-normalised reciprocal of 0.171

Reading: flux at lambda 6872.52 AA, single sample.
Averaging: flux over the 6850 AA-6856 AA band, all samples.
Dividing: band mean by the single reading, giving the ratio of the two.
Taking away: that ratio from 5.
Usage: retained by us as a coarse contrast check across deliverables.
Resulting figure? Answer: 4.08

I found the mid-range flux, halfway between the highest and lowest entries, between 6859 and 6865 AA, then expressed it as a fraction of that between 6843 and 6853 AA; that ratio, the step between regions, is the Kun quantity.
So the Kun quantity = 1.09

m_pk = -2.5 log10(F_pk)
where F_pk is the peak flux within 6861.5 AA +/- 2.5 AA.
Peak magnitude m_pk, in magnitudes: -3.22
